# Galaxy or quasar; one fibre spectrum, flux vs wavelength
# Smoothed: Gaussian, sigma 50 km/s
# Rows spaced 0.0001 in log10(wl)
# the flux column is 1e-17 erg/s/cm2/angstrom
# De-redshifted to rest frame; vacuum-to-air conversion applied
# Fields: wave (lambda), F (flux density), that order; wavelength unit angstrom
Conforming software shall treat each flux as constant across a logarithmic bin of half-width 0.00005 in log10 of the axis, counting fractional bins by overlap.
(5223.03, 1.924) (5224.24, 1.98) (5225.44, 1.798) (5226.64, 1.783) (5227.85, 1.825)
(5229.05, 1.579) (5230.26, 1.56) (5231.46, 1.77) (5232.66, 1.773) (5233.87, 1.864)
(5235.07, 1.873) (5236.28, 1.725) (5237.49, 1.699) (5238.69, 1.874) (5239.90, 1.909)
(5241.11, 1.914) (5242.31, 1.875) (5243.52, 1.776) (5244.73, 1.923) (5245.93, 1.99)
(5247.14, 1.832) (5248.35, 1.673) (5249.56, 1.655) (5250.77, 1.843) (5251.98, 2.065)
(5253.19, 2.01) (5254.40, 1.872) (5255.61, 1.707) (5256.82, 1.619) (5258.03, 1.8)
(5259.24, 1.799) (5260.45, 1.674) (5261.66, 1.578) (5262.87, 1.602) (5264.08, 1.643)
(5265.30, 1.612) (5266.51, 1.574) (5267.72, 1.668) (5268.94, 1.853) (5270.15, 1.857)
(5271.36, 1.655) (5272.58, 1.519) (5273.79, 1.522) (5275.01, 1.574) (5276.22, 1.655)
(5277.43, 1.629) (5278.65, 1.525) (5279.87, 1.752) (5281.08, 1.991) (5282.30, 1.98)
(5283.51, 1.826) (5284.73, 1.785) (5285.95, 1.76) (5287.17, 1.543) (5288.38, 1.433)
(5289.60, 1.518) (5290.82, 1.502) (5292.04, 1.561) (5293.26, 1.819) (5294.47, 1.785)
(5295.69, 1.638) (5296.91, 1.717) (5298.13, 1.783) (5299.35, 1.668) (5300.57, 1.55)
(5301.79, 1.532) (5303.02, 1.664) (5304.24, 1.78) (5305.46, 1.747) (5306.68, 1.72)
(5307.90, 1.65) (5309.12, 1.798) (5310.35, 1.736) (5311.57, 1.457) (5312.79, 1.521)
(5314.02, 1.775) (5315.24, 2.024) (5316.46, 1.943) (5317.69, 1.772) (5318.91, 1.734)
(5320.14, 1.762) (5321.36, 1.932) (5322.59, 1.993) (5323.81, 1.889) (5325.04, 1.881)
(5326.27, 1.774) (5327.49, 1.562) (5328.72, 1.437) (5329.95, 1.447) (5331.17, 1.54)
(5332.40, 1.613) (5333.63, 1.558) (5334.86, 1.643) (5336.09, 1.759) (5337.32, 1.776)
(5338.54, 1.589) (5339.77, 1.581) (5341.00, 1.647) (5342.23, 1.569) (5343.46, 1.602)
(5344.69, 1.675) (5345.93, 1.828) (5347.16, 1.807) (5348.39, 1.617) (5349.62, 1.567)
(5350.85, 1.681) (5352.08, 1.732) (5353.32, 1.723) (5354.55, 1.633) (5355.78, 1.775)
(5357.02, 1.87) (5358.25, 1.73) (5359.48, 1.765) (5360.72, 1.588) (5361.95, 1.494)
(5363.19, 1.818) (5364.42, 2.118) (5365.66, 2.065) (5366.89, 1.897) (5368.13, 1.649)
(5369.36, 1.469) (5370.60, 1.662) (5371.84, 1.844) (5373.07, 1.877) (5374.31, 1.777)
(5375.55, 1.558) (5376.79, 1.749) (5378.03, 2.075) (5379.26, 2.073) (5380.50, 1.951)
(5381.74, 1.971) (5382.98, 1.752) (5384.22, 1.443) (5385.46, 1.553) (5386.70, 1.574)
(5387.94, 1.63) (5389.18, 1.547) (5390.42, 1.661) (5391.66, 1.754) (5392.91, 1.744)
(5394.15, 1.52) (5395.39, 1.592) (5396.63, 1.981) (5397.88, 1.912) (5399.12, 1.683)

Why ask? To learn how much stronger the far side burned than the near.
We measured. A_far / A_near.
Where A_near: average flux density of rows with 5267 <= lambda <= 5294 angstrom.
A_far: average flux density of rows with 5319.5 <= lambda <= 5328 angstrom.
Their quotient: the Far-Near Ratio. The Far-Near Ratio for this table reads 1.09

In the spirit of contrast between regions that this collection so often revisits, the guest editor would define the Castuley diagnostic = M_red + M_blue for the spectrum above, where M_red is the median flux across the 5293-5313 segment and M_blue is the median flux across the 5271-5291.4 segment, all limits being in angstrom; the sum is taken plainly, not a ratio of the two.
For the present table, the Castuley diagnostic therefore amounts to 3.35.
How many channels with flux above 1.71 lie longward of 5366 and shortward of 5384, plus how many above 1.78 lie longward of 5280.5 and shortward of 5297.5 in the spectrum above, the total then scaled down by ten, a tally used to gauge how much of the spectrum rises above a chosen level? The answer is 1.6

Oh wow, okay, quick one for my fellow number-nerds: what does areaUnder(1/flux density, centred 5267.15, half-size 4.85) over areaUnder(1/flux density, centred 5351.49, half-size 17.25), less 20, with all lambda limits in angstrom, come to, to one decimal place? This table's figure -19.7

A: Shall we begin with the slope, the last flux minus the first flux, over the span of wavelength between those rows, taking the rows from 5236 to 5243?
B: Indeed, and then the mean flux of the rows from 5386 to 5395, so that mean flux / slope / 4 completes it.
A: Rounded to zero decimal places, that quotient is 16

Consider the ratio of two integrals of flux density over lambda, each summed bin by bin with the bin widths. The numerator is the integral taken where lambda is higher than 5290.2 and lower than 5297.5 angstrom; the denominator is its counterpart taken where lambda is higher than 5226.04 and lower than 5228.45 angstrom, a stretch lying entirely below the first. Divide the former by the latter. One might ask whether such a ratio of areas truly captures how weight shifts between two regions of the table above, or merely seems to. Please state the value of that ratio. 2.81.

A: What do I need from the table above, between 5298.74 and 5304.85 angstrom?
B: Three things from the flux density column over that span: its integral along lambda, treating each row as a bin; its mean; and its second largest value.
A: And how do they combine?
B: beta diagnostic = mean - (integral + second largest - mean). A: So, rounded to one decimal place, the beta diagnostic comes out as -8.4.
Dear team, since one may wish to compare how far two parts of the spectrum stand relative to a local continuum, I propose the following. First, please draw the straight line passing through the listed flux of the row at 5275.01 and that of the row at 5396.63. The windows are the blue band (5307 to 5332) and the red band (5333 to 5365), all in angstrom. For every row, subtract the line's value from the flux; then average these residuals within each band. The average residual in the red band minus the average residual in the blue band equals -0.13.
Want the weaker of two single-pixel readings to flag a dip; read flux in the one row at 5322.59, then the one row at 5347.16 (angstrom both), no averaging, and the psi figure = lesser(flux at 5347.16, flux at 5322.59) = 1.81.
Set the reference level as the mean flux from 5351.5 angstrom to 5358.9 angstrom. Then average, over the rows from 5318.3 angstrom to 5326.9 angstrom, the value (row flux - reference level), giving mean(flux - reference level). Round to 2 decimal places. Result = 0.11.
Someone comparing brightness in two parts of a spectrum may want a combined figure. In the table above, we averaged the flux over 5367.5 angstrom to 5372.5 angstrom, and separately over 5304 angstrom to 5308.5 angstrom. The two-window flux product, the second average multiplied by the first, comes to 2.86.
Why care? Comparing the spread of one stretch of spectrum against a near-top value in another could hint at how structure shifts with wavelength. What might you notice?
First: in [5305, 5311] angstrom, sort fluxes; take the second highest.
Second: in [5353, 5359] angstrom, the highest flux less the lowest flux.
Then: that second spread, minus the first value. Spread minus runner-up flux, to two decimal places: -1.51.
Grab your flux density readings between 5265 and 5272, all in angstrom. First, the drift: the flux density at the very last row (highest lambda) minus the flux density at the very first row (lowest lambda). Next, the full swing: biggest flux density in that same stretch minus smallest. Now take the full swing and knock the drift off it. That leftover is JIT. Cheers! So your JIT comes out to 0.24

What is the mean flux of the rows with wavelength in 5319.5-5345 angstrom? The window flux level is 1.68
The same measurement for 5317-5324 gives 1.85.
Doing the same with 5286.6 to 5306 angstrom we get 1.64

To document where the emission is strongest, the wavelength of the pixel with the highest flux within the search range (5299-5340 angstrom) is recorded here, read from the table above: 5315.24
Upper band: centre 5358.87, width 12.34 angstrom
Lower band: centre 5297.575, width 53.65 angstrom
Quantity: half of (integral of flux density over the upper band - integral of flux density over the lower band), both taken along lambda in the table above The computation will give -35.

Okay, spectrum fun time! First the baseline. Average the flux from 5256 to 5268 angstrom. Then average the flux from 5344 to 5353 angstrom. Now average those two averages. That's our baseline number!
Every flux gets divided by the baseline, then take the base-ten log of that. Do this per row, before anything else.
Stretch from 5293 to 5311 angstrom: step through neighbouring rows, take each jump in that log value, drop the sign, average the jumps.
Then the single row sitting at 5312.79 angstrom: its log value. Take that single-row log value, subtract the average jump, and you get -0.064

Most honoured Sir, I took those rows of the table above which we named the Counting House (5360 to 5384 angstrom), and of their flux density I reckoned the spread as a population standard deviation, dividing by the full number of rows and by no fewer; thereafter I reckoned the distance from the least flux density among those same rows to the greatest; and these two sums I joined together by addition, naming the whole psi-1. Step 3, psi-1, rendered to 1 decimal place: 0.8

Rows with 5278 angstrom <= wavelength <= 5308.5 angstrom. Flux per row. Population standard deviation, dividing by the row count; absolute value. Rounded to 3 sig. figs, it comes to 0.142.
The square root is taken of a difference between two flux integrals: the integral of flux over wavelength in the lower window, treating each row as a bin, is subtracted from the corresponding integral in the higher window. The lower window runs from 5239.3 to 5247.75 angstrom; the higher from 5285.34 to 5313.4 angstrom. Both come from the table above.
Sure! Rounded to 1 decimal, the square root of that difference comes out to 5.5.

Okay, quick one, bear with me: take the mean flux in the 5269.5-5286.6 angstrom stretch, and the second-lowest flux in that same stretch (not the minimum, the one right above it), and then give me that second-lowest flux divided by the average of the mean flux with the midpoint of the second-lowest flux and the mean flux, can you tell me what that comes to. 0.913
